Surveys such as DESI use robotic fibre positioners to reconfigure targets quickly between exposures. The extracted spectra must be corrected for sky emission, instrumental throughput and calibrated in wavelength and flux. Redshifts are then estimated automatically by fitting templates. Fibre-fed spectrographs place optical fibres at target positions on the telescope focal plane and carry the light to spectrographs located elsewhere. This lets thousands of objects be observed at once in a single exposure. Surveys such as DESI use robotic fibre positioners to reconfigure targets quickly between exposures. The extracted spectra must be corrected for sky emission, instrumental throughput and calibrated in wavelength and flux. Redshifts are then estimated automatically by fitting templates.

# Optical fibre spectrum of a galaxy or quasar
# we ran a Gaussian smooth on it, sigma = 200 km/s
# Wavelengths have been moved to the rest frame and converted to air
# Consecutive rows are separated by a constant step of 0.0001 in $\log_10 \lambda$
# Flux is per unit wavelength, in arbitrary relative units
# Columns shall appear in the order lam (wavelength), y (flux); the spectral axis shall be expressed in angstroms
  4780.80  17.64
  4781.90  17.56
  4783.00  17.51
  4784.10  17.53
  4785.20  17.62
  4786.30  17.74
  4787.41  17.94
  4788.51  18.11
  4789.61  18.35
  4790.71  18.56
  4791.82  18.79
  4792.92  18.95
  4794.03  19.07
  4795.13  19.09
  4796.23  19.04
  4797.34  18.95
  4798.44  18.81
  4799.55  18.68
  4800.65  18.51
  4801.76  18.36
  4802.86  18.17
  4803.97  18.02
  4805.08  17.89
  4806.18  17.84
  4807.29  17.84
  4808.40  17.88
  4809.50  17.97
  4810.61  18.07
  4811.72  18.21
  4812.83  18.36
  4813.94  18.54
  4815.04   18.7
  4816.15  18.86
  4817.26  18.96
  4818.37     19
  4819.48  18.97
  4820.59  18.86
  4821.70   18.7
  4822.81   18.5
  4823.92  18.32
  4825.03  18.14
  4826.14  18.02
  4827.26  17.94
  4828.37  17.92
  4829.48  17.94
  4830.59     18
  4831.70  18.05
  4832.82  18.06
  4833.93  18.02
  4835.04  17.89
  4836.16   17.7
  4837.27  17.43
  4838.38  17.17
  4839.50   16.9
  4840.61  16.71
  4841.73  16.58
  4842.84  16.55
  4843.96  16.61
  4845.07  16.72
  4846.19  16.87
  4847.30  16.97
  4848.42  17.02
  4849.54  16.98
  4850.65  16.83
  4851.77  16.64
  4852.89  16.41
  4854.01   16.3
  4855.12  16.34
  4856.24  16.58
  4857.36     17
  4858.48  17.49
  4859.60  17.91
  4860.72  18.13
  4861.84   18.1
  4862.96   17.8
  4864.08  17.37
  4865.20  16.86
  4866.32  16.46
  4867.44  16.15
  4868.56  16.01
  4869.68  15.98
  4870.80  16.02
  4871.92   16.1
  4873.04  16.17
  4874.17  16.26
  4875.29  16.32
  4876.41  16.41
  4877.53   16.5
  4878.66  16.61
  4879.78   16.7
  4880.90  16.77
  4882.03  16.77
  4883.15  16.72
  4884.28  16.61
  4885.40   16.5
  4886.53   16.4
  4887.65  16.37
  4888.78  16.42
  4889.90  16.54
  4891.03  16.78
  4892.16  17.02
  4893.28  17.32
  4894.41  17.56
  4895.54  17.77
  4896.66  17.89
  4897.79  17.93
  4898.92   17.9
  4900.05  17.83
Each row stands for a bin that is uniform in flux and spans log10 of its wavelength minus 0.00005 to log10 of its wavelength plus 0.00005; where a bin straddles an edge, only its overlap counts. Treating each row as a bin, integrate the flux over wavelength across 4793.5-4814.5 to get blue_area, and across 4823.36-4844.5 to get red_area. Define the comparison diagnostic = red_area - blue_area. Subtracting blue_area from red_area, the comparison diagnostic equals -15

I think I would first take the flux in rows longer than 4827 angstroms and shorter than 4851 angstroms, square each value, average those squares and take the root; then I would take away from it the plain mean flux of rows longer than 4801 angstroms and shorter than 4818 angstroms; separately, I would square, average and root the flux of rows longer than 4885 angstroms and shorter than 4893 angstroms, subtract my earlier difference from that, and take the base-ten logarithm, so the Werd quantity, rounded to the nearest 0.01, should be 1.24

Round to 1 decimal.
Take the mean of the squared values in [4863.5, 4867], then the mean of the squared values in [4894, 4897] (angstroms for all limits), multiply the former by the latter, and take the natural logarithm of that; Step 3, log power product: 11.4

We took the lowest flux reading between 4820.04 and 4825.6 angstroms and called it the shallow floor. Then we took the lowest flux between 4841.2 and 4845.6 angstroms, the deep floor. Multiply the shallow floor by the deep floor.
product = 300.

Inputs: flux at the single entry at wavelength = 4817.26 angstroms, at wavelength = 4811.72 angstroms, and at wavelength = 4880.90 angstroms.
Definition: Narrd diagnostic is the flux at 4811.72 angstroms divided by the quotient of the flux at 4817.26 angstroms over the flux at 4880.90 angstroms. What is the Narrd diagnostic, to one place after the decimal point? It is 16.1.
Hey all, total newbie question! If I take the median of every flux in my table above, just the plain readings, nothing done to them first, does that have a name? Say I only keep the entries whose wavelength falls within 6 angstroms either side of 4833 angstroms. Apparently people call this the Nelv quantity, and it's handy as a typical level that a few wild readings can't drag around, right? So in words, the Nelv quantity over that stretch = 17.9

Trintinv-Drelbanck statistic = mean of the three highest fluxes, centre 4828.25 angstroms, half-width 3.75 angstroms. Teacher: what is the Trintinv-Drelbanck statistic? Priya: 18.1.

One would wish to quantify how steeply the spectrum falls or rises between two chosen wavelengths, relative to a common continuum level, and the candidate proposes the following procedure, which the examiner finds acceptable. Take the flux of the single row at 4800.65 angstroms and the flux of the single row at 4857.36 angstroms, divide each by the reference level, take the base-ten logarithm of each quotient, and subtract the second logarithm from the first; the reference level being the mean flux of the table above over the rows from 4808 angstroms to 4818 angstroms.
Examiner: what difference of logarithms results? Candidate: 0.037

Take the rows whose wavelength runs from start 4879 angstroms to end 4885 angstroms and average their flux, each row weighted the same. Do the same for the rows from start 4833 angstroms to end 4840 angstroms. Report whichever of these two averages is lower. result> 16.7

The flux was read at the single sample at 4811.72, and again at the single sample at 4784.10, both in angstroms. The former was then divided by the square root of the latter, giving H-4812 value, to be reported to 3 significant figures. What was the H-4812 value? 4.35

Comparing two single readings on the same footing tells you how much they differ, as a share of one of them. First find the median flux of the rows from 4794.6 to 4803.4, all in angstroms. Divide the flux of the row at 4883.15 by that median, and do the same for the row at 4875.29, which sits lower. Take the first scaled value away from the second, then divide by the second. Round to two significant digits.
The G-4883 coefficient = -0.025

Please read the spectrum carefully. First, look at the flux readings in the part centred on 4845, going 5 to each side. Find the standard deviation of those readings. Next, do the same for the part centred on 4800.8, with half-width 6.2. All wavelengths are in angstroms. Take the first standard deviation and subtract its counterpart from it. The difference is -0.3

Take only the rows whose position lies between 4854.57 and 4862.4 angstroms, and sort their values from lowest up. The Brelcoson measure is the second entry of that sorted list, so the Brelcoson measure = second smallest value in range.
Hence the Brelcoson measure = 16.58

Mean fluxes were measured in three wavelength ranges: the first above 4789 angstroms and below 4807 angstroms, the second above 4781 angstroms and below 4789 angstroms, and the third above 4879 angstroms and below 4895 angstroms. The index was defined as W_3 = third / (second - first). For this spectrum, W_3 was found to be -20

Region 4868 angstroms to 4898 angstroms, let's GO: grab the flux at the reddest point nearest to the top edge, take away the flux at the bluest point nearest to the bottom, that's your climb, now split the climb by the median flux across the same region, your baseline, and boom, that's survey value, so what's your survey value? 0.12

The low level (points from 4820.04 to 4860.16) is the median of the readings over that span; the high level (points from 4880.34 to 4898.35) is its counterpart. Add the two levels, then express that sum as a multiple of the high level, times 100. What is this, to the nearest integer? 203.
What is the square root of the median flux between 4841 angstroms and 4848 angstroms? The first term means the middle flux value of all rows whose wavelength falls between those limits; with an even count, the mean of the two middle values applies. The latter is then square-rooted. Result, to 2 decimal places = 4.08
